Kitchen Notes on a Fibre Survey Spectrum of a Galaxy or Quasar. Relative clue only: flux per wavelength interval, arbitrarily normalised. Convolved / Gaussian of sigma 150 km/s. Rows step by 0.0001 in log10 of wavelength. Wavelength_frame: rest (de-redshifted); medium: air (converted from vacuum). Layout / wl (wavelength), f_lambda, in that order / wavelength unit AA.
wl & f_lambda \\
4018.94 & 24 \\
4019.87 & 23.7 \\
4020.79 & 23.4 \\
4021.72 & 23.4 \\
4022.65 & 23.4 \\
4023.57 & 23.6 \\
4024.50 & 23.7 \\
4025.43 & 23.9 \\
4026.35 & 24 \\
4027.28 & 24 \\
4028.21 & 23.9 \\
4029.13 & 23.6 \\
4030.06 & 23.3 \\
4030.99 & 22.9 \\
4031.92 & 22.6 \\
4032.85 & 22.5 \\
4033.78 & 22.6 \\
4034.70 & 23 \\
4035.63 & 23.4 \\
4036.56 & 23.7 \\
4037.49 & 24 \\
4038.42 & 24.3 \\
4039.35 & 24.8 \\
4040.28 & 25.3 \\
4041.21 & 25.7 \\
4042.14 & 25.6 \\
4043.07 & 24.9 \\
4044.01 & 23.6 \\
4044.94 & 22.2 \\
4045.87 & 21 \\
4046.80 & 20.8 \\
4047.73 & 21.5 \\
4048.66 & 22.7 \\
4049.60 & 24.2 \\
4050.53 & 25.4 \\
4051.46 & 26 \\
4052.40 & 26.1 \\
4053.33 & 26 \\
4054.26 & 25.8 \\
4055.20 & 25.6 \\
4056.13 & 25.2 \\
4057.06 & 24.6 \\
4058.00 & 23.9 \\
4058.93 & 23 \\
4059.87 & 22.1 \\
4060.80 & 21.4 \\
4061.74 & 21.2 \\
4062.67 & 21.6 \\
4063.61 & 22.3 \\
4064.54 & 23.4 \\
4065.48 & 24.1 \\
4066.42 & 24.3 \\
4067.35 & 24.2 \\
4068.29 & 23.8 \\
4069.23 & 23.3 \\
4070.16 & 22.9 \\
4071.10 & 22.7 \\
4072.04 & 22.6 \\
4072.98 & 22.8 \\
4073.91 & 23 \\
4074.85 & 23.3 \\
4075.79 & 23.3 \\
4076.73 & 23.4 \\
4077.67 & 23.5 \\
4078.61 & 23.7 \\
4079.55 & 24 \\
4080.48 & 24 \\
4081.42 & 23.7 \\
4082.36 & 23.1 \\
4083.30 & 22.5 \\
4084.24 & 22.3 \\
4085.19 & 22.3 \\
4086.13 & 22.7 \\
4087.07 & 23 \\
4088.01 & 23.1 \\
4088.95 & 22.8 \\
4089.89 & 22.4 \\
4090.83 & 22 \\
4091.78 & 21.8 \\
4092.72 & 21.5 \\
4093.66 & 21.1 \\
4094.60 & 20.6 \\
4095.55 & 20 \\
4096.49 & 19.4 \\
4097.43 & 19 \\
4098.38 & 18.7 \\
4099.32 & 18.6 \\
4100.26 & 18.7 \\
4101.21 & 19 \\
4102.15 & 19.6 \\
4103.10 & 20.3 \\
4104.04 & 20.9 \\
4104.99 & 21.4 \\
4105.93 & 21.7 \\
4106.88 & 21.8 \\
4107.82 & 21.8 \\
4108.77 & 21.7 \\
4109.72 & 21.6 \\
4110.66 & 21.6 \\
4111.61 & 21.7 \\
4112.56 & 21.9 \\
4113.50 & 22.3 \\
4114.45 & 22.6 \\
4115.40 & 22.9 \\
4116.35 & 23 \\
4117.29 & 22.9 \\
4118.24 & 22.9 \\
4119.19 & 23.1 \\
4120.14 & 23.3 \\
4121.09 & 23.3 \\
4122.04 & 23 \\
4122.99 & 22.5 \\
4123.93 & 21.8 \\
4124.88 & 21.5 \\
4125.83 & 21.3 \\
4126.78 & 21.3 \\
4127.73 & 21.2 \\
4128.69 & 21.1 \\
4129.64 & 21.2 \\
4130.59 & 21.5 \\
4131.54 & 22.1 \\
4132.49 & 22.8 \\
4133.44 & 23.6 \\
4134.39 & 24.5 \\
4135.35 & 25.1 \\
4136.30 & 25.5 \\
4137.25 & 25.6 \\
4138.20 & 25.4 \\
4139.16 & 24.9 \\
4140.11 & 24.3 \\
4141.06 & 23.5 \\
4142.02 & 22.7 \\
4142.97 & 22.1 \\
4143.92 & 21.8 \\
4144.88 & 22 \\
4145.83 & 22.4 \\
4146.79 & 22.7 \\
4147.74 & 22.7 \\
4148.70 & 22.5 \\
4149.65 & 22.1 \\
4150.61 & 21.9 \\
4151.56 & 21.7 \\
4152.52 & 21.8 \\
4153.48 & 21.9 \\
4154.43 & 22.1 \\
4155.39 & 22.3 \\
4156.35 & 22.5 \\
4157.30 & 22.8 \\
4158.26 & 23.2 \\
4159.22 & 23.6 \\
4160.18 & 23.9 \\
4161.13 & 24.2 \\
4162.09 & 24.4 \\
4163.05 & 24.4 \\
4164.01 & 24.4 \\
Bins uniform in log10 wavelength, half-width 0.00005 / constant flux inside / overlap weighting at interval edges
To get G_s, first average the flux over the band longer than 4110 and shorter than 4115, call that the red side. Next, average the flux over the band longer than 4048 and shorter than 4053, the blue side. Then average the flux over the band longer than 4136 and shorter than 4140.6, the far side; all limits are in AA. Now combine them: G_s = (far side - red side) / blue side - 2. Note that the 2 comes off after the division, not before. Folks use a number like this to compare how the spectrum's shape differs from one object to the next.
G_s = -1.87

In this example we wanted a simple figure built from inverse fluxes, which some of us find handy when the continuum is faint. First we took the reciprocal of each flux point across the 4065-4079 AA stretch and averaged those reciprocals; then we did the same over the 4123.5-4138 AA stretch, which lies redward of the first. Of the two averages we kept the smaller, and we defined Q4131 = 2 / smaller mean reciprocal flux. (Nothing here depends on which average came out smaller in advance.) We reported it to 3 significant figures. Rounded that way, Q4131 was 46.8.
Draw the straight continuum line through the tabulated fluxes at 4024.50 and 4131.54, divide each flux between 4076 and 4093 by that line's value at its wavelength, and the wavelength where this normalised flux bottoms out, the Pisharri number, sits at 4092.72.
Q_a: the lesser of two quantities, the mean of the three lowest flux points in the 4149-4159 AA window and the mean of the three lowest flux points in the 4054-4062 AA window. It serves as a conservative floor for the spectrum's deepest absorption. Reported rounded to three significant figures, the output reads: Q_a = 21.6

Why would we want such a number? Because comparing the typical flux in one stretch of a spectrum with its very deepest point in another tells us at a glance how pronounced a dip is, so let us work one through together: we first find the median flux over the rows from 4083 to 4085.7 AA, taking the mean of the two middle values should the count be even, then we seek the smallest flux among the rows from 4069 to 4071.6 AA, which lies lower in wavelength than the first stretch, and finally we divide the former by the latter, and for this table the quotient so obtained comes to 0.98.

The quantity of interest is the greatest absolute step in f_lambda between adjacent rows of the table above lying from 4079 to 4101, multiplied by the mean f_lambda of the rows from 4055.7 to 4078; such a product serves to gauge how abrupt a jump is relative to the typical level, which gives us 13.9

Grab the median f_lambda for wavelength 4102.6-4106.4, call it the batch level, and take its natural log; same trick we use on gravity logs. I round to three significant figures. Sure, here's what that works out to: 3.05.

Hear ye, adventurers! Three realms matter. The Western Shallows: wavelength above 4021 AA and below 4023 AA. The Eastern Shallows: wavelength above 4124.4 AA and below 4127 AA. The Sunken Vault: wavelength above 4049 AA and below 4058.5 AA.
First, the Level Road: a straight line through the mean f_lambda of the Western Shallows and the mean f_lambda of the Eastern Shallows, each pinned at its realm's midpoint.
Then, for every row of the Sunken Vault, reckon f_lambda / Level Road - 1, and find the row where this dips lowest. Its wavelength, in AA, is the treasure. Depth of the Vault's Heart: 4058.00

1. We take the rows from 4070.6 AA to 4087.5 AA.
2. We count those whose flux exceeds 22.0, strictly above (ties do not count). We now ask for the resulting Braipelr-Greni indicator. 18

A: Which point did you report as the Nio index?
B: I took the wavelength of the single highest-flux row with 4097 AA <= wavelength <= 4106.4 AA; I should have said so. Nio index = 4105.93 AA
